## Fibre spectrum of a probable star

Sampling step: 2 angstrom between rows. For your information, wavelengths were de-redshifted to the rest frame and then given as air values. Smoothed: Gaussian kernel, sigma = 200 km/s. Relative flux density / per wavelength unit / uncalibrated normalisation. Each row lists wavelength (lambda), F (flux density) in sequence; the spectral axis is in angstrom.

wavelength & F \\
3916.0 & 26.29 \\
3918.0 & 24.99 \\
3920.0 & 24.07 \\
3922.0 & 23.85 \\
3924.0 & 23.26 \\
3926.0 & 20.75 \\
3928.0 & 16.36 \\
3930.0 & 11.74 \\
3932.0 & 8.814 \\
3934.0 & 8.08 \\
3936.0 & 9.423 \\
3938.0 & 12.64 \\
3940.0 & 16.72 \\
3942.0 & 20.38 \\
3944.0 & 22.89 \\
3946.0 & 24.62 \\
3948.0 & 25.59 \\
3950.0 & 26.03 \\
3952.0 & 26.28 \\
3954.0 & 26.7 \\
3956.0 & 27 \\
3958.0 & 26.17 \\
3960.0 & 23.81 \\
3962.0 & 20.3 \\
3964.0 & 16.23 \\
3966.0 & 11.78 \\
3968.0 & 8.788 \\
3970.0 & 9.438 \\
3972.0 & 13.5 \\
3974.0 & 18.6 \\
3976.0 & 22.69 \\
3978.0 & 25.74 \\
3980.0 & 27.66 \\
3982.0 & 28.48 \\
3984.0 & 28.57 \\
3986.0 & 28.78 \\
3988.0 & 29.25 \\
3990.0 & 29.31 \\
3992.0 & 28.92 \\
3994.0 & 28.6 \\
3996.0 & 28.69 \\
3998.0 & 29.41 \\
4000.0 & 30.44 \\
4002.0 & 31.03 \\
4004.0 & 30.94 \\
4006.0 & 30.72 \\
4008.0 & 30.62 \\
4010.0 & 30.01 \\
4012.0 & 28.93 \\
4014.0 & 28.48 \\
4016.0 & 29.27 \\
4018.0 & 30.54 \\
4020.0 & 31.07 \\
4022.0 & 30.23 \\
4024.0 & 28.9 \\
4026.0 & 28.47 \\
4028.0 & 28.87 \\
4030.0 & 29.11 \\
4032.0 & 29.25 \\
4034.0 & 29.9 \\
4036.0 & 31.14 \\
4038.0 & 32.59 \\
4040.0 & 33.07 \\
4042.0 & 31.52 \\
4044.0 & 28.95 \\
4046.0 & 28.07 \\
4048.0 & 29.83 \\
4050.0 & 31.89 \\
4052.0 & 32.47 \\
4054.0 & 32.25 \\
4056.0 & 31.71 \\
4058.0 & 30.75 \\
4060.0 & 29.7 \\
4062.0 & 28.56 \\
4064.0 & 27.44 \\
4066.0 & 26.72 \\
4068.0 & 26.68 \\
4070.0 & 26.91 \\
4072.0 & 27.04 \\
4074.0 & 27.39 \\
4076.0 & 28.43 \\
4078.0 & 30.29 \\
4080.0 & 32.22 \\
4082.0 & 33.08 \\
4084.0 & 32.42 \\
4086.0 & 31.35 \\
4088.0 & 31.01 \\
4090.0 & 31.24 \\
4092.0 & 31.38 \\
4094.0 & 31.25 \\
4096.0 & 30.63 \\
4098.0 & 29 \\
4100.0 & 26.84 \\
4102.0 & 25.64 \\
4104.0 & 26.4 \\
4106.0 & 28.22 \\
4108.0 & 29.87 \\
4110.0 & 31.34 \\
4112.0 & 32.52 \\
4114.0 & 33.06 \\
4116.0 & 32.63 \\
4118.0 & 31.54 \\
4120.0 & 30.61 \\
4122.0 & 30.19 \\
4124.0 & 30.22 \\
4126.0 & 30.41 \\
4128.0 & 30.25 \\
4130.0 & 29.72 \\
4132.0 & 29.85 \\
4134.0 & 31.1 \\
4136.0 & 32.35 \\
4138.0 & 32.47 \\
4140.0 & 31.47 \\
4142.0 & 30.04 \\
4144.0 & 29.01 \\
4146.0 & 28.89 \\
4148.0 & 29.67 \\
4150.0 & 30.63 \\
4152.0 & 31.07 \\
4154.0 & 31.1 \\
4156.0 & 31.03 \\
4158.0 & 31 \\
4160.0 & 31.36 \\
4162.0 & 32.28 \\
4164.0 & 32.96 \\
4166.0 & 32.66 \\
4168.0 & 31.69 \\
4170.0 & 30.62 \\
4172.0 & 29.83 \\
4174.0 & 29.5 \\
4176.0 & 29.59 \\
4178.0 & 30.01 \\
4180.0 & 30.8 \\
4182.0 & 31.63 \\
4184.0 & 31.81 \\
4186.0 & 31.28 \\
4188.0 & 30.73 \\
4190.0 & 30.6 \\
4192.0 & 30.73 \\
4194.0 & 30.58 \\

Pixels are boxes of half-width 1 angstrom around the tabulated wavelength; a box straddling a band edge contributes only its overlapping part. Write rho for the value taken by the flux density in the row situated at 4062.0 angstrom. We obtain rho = 28.56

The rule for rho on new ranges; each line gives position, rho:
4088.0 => 31.01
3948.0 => 25.59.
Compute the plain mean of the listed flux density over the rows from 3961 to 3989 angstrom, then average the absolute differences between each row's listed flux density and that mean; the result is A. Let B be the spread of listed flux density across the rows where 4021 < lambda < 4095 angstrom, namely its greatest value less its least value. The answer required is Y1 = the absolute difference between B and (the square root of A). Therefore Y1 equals 4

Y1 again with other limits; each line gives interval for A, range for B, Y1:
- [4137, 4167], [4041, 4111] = 6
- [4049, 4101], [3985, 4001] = 0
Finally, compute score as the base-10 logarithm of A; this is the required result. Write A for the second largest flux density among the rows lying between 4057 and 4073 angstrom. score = 1.473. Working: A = 29.7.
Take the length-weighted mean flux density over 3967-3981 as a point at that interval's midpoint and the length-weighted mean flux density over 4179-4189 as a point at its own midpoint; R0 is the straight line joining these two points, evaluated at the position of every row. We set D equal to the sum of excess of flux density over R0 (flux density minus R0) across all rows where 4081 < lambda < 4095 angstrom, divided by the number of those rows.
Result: 6.5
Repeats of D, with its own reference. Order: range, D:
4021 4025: 8.4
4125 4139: 2.9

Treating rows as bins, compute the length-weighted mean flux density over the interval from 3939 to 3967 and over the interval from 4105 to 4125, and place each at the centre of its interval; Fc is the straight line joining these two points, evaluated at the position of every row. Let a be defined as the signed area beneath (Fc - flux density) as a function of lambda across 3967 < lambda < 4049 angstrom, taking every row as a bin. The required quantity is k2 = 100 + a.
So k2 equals -96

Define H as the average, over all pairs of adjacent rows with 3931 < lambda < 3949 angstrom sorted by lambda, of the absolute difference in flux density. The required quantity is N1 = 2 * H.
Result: 4.56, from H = 2.28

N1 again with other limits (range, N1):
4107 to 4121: 1.88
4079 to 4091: 1.26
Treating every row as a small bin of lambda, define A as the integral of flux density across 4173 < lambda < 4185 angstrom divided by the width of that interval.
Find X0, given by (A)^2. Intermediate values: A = 30.6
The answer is 934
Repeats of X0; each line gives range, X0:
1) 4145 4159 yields 929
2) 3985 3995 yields 839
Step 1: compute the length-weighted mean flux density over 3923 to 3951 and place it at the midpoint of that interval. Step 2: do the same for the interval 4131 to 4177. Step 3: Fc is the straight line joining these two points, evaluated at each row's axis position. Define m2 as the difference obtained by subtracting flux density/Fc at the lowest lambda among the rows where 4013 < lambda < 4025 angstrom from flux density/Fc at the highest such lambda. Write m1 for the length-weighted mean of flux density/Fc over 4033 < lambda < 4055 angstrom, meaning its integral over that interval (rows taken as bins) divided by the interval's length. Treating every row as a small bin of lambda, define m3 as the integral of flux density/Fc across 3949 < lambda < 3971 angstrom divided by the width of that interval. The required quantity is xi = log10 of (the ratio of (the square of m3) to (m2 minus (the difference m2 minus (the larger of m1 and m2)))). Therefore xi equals -0.05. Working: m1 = 1.28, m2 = -0.02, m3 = 1.1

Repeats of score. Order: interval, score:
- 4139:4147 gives 1.478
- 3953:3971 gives 1.427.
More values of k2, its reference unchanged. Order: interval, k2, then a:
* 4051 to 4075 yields 83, -17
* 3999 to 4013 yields 28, -72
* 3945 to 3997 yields 95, -5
